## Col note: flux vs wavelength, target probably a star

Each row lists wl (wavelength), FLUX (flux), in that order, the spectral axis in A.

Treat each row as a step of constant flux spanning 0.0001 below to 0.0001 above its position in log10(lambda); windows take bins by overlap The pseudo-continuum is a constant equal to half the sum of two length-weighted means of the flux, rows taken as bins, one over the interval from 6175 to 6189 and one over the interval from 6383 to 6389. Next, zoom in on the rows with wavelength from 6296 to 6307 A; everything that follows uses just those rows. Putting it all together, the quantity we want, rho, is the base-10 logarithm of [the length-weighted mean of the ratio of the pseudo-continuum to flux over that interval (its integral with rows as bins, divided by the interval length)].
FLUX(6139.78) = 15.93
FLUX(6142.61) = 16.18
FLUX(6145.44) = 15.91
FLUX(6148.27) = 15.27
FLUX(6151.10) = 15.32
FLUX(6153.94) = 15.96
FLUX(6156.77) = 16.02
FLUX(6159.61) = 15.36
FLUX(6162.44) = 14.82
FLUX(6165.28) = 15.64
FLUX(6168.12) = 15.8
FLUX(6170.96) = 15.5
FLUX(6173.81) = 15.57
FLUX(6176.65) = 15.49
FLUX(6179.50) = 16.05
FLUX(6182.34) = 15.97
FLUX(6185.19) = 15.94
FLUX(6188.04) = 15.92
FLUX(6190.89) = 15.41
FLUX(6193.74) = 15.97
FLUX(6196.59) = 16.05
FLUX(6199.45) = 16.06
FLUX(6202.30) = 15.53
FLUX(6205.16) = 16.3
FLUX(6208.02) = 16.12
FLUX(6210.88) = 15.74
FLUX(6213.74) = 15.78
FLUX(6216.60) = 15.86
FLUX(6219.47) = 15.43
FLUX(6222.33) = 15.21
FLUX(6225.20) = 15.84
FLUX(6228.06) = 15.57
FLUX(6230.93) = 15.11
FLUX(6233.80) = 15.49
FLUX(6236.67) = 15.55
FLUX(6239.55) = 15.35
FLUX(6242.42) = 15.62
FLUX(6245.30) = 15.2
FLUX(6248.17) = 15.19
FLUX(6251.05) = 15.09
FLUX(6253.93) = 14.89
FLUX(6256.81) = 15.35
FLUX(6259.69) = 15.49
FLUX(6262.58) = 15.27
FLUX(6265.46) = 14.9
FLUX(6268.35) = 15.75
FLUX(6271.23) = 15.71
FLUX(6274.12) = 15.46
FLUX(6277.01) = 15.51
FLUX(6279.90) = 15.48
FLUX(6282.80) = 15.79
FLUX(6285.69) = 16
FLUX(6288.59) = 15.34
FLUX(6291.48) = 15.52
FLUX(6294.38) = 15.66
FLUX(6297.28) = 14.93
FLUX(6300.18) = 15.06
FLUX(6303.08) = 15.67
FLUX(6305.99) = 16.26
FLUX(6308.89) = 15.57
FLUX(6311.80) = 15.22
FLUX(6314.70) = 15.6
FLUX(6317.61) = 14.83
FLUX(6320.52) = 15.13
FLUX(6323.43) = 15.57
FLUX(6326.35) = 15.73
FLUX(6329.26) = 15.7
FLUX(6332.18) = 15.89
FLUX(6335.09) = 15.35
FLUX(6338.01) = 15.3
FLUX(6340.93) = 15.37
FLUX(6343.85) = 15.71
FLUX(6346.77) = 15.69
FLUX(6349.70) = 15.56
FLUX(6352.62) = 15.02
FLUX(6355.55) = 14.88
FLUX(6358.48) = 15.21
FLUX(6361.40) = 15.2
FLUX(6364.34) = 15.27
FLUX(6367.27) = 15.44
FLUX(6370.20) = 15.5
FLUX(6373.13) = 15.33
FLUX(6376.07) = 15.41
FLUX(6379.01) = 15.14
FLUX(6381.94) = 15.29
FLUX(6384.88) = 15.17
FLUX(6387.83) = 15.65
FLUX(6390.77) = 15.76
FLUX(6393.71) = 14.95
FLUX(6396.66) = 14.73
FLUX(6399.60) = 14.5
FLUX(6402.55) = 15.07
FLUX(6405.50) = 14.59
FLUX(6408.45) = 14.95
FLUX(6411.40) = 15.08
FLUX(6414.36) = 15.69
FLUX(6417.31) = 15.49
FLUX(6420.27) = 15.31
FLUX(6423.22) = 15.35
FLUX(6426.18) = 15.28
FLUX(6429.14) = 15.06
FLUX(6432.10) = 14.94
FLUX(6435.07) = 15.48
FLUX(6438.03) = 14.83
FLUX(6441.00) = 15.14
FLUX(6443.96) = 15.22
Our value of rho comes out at 0.005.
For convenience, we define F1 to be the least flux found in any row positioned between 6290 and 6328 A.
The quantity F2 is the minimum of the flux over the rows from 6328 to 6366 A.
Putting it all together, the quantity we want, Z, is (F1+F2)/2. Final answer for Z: 14.9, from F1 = 14.83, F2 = 14.88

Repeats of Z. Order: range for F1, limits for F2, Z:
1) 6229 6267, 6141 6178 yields 14.9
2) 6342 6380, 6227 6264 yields 14.9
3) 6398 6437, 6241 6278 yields 14.7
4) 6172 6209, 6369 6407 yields 15.0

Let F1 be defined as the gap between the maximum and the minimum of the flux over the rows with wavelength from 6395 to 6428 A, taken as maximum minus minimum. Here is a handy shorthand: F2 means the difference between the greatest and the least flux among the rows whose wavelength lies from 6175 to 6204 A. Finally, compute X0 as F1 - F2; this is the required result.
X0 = 0.5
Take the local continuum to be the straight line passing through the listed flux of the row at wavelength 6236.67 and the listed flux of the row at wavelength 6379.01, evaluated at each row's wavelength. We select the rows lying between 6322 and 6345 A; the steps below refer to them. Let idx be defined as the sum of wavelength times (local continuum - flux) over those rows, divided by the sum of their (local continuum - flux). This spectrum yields 6332.5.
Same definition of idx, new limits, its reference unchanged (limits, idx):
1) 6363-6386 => 6372.7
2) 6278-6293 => 6284.9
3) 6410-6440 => 6421.1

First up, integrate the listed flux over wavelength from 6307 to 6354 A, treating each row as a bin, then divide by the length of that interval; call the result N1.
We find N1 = 15.5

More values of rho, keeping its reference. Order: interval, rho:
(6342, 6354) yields 0.004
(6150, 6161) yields -0.002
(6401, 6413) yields 0.019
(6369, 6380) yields 0.007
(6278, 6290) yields -0.001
